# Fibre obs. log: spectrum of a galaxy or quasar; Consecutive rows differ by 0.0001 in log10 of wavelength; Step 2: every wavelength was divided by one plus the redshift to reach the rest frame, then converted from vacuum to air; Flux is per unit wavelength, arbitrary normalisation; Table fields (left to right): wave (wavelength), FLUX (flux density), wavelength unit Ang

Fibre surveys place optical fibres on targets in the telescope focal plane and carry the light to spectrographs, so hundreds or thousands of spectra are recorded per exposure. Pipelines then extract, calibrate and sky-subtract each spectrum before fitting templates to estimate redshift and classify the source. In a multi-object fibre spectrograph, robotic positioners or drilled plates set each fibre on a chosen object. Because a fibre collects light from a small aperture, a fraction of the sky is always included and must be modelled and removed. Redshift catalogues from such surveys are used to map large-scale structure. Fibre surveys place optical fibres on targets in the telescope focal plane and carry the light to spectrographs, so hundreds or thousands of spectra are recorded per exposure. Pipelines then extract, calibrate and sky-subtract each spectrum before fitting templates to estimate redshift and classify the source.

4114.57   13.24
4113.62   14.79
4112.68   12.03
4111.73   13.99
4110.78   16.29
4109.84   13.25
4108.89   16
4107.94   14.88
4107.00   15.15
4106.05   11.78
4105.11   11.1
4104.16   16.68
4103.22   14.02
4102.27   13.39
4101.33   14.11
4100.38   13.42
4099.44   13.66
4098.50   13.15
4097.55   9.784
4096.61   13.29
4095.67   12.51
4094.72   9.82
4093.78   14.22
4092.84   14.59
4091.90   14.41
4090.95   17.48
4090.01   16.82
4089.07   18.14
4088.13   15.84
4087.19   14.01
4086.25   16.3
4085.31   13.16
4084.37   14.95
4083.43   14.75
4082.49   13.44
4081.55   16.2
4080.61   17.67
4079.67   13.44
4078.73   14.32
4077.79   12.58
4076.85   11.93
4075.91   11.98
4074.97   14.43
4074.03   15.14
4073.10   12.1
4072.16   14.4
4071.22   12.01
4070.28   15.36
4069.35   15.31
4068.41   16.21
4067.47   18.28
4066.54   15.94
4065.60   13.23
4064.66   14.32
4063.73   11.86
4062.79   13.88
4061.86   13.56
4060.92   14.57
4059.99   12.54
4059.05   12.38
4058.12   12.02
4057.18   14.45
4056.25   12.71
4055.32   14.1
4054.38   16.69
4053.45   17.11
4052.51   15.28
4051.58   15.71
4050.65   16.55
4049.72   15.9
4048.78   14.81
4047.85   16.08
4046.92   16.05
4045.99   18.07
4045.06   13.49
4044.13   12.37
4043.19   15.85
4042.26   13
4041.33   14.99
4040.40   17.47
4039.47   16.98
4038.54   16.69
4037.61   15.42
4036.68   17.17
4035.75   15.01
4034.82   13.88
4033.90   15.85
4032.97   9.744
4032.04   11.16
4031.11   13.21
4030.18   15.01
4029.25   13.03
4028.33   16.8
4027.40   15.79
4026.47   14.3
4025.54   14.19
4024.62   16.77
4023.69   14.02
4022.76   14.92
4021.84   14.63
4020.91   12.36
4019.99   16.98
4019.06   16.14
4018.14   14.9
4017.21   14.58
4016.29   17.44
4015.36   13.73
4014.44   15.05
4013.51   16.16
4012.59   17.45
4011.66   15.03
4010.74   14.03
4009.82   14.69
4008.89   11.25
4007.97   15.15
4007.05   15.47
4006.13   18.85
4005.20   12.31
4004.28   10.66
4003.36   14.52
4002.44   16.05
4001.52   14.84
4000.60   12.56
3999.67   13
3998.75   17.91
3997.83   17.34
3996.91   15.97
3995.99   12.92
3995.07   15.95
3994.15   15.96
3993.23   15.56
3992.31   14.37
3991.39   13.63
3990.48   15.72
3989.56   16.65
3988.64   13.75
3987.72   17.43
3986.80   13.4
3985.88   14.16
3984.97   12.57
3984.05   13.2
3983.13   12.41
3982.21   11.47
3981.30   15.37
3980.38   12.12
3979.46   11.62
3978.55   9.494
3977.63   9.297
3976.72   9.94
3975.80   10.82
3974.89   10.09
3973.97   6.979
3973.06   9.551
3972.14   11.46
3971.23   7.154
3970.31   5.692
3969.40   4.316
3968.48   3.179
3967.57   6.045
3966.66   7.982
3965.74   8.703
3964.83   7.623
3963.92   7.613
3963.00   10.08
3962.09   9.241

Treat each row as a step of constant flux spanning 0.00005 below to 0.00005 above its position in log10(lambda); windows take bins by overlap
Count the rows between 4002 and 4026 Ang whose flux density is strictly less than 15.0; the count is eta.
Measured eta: 14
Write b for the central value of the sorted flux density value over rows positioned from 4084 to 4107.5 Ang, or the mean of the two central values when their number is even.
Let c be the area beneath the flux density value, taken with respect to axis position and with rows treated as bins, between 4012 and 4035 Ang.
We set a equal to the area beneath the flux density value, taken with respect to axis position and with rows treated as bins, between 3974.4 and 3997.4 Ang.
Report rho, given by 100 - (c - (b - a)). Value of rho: -532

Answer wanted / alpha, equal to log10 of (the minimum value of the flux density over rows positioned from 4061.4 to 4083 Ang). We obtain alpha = 1.074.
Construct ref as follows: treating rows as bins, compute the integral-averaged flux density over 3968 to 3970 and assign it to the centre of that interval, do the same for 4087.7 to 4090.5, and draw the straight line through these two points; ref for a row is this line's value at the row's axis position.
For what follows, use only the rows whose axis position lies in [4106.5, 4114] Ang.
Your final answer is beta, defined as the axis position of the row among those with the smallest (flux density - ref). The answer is 4112.68 Ang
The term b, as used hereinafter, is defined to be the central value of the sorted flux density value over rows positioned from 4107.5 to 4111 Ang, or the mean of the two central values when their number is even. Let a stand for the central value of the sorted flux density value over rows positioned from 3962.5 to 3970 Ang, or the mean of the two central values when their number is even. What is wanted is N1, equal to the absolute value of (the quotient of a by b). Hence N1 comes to 0.49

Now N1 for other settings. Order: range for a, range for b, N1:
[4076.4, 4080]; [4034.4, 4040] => 0.81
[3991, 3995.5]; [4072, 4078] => 1.24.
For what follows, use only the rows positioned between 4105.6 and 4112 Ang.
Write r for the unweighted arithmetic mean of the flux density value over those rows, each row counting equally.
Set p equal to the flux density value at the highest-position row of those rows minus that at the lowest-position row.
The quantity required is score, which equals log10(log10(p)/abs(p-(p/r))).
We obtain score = -0.78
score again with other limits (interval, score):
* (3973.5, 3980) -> -0.80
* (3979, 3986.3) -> -0.76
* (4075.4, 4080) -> -0.91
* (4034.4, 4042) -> -1.36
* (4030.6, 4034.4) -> -0.76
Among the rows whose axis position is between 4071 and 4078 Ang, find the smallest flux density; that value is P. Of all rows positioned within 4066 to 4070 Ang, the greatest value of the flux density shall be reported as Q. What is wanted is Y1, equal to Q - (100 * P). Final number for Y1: -1175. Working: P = 11.93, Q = 18.28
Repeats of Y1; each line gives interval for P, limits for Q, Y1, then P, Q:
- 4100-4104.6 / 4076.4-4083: -1321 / 13.39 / 17.67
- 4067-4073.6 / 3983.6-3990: -1184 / 12.01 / 17.43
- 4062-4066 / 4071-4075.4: -1171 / 11.86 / 15.14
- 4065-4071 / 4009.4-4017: -1306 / 13.23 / 17.45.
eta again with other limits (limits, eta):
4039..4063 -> 14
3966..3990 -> 23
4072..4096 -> 18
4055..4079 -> 20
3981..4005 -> 15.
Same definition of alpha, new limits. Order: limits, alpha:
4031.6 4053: 0.989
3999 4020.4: 1.028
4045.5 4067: 1.074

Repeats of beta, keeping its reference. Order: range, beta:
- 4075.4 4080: 4076.85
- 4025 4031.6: 4031.11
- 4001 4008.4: 4004.28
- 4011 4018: 4015.36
